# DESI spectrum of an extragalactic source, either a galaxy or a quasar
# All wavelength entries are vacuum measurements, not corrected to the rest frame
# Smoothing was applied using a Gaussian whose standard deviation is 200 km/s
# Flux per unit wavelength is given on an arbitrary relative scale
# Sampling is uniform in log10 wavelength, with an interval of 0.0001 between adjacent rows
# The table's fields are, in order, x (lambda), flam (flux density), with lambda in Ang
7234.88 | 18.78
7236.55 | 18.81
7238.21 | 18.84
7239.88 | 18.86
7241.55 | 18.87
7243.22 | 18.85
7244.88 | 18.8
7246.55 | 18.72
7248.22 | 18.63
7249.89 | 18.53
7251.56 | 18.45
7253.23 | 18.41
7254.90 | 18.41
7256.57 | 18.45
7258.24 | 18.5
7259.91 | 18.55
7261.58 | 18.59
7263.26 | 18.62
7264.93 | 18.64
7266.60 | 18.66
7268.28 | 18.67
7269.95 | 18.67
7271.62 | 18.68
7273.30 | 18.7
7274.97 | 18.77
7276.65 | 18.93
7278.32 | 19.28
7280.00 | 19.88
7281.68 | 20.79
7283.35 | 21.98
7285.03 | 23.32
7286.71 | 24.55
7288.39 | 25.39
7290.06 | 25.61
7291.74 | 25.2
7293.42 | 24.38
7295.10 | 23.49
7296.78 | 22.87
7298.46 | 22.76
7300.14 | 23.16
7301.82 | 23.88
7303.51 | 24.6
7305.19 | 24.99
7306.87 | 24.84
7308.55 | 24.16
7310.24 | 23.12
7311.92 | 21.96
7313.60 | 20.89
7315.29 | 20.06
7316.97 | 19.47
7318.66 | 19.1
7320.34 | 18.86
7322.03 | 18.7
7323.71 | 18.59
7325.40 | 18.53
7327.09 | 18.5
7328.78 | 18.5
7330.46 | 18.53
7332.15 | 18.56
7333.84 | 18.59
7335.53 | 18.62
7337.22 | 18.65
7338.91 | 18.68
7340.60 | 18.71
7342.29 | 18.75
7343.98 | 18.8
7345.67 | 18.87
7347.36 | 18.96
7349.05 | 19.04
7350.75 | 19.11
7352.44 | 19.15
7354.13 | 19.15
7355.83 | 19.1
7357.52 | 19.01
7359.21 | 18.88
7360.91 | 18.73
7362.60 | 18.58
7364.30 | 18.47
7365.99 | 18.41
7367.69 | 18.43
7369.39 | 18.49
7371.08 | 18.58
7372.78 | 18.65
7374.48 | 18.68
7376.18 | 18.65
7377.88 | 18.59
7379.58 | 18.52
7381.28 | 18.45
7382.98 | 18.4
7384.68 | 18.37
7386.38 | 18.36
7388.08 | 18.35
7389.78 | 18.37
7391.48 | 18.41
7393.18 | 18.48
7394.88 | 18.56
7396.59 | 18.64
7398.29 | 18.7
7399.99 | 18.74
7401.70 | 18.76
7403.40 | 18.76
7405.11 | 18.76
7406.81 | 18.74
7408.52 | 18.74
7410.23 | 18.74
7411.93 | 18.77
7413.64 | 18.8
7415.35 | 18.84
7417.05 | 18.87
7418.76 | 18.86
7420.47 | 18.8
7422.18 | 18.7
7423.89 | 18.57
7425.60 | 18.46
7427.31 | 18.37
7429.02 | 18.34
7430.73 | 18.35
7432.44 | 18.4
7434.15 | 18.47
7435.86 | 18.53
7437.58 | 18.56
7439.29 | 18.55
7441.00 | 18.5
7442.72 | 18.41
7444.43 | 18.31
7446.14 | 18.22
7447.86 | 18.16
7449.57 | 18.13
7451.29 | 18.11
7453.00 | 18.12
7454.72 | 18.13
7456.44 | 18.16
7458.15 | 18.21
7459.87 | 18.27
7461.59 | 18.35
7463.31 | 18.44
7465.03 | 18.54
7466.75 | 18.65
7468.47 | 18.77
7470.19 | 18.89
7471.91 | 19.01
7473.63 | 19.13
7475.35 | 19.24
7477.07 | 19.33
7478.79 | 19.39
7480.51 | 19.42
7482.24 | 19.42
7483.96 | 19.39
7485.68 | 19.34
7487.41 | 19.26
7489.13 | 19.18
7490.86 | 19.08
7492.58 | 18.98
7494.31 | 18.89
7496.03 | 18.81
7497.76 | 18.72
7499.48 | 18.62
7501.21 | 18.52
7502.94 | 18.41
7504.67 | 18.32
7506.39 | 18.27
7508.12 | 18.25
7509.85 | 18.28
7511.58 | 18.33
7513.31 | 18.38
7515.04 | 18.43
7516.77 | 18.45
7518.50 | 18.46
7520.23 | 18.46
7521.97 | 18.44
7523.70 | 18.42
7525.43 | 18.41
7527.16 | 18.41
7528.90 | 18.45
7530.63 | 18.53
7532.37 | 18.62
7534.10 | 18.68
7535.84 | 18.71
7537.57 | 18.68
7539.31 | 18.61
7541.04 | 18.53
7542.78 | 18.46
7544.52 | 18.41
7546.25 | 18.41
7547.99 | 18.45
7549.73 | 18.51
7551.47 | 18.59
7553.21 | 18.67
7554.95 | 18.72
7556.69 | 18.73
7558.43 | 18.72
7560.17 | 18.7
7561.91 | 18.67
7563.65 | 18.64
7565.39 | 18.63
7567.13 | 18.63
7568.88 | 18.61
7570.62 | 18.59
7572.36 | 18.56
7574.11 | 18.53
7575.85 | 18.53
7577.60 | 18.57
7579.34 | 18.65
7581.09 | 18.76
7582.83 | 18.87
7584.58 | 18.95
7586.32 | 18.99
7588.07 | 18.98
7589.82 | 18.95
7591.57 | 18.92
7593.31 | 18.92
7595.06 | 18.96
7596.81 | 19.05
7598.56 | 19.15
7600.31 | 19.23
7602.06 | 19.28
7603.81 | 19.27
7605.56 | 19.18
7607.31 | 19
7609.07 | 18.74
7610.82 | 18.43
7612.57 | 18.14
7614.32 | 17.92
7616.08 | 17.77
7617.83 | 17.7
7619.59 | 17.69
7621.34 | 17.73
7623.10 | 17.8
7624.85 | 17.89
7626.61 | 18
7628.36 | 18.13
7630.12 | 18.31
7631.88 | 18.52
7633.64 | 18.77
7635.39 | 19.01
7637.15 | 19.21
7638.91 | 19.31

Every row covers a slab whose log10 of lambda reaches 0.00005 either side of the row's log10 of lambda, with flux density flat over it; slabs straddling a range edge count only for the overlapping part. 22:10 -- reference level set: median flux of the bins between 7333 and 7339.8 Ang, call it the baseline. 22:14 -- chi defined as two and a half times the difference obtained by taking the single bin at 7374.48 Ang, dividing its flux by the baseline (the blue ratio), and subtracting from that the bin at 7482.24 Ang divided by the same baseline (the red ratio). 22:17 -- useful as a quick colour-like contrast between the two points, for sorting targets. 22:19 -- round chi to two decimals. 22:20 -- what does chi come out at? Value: -0.10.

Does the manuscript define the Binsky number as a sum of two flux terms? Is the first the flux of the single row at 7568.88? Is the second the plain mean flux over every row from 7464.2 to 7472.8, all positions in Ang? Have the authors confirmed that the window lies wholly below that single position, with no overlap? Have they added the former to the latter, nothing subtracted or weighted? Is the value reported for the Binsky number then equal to 37.4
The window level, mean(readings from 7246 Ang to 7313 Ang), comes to 21.1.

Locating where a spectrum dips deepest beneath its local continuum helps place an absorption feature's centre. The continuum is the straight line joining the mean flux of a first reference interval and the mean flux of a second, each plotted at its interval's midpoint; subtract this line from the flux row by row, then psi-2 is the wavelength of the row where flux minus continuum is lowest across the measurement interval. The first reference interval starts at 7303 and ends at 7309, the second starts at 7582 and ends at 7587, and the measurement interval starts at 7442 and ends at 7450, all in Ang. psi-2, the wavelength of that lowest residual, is 7447.86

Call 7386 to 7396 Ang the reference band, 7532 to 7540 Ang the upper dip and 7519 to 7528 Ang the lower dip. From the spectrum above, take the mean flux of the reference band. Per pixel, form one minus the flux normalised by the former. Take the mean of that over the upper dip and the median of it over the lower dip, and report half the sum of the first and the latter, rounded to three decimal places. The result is -0.006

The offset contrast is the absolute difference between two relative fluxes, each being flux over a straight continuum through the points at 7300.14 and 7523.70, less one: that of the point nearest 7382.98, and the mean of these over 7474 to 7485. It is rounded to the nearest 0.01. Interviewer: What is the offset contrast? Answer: 0.14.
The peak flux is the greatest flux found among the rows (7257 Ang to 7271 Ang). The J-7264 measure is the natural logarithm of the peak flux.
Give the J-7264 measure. 2.93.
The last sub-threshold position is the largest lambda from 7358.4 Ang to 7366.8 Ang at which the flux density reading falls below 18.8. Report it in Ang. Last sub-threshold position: 7365.99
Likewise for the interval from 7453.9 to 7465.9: 7465.03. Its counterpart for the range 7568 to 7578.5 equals 7577.60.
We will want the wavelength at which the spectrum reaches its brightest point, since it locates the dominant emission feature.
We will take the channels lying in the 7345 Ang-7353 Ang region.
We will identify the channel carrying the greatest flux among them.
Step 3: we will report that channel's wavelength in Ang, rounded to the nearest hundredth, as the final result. 7352.44 Ang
